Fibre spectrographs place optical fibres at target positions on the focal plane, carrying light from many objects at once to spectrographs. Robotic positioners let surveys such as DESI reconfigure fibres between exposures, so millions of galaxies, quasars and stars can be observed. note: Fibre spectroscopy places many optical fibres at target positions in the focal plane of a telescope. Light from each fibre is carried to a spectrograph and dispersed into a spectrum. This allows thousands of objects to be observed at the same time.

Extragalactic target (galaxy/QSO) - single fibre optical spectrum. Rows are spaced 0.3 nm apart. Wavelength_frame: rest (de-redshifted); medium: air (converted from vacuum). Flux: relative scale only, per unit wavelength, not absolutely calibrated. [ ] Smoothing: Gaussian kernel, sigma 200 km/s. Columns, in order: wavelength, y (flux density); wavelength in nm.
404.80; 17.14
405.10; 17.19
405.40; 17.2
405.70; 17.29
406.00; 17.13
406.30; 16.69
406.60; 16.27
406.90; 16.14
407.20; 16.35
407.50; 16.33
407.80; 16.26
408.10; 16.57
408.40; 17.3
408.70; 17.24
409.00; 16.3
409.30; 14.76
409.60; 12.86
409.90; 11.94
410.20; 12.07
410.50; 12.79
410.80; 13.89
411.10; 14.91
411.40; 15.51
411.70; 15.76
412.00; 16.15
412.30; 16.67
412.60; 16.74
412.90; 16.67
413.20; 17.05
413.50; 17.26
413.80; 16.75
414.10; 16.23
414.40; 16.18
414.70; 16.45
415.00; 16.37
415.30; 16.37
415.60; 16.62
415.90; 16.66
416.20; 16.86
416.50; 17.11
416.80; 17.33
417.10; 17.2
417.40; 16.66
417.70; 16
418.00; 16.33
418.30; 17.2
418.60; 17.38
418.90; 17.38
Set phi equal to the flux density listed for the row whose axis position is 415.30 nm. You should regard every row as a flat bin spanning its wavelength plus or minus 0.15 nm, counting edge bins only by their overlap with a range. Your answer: 16.37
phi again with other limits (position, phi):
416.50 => 17.11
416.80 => 17.33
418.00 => 16.33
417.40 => 16.66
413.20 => 17.05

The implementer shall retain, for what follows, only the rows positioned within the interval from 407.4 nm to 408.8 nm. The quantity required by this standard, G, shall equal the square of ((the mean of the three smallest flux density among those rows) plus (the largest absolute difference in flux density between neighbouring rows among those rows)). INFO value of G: 293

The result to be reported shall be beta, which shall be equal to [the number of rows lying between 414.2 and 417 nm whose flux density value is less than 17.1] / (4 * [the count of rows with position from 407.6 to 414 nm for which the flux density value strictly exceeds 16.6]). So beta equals 0.22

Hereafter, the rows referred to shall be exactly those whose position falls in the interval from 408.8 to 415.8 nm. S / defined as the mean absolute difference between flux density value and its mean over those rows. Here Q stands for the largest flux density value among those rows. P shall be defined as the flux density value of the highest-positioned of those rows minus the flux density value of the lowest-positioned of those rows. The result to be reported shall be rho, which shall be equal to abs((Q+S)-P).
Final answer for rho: 18.3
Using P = 0.3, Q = 17.26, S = 1.32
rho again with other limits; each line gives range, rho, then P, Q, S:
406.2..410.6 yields 22.8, -3.9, 17.3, 1.63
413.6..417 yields 17.0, 0.6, 17.33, 0.28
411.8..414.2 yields 17.4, 0.1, 17.26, 0.26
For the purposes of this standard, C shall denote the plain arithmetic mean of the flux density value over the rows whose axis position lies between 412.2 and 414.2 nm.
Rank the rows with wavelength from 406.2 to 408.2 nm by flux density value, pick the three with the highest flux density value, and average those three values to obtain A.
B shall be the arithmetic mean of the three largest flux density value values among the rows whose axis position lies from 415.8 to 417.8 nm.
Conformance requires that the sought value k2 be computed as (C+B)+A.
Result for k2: 50.5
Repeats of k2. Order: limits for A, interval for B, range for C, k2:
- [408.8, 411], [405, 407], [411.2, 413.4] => 48.6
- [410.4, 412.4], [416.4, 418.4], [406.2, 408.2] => 49.8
